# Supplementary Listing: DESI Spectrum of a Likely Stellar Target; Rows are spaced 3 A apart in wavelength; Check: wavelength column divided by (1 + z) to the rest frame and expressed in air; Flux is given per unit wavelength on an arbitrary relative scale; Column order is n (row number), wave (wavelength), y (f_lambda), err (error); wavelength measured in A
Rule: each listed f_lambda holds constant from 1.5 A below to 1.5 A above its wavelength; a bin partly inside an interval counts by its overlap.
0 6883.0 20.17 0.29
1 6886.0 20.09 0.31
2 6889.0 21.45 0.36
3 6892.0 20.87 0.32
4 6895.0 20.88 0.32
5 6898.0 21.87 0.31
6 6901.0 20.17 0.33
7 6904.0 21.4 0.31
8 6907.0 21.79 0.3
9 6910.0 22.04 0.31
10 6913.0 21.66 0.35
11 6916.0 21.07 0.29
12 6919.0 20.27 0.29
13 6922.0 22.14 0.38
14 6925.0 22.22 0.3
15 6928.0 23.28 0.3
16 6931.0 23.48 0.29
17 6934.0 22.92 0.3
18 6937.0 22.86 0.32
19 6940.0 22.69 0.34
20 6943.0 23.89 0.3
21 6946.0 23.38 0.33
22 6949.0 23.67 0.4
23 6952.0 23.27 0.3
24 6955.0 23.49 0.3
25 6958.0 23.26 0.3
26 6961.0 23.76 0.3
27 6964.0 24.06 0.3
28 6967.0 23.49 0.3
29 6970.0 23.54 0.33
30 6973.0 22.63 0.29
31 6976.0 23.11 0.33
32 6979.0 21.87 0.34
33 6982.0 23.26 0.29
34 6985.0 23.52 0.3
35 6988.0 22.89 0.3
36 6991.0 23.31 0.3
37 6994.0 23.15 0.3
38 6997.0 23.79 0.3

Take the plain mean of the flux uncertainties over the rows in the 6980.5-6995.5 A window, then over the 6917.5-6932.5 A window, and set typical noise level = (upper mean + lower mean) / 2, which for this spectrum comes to 0.305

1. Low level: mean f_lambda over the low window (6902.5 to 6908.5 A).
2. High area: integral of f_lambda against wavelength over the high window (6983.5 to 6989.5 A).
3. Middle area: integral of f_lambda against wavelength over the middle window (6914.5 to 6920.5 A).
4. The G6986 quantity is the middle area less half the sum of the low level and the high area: 44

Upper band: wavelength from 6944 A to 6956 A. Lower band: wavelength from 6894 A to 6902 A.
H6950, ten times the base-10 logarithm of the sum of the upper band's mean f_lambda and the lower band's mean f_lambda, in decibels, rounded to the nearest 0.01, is 16.48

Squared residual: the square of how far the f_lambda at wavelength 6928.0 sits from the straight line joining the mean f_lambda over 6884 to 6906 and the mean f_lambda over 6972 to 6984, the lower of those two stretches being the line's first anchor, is 2.6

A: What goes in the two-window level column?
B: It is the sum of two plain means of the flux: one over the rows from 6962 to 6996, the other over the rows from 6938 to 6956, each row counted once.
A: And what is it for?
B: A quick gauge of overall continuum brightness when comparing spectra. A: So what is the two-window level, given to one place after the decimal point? 46.6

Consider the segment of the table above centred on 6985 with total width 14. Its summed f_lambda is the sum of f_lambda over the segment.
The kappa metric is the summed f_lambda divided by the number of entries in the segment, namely 23.0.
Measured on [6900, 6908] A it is 21.1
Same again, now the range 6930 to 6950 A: 23.3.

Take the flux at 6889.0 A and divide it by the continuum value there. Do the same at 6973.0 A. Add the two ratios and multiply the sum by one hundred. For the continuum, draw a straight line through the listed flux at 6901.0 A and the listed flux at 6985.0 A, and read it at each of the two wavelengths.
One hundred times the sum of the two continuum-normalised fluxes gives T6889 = 207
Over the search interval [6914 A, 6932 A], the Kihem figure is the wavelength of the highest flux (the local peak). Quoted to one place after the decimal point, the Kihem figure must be 6931.0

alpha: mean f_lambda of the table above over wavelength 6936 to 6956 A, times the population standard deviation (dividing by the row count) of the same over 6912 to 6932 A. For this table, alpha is 25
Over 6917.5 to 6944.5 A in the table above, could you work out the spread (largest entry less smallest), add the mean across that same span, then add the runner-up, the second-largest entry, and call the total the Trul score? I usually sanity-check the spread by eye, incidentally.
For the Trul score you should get 50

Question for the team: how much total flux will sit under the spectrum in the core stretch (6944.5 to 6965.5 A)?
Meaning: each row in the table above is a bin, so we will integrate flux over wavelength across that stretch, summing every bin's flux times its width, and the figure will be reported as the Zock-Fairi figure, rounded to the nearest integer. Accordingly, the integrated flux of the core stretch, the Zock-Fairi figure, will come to 495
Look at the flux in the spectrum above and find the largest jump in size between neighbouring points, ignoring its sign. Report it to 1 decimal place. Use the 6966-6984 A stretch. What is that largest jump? 1.4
